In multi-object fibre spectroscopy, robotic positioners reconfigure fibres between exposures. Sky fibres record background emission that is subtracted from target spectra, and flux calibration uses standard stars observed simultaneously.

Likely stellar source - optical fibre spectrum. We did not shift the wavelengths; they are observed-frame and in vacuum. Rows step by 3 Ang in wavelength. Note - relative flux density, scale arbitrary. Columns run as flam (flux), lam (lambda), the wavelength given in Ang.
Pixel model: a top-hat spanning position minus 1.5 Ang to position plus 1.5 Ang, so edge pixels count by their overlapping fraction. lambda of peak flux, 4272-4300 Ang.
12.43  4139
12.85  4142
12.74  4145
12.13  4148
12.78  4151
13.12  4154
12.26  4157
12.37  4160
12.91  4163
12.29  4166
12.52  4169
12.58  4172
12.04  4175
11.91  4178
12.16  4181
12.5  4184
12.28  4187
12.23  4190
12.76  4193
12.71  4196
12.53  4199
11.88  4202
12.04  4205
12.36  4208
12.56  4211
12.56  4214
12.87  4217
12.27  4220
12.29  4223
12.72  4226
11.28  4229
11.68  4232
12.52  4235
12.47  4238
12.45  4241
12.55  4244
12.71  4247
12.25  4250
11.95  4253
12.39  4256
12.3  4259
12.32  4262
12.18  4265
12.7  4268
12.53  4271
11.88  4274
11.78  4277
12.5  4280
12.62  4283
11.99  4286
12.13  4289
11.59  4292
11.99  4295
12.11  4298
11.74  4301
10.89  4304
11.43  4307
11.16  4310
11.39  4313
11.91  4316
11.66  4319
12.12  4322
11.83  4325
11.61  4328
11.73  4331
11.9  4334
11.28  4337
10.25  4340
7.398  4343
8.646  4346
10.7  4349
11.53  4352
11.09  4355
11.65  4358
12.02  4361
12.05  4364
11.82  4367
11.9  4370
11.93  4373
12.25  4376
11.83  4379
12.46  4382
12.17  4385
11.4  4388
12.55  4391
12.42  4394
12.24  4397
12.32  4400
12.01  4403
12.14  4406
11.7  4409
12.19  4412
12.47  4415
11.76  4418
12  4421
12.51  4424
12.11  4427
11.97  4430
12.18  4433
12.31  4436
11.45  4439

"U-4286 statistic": 4283 Ang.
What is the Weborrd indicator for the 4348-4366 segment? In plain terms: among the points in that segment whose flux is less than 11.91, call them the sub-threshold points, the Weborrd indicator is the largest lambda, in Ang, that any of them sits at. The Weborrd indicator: 4358 Ang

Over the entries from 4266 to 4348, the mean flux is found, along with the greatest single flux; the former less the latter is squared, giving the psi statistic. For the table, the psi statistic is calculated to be 1.4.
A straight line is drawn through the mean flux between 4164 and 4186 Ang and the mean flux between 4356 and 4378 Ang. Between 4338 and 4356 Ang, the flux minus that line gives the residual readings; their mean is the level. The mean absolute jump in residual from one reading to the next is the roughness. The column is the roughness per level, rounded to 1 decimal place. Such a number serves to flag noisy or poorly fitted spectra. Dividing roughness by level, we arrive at -0.7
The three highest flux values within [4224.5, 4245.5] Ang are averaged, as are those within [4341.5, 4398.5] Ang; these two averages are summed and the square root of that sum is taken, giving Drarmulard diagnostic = 5.007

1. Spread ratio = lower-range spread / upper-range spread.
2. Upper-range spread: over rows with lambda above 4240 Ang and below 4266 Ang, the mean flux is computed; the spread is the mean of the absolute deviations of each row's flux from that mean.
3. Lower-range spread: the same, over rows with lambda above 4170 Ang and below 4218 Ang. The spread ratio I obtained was 1.6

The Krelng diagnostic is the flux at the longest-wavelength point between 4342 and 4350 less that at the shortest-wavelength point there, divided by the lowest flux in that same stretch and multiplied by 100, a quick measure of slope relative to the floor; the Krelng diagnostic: 45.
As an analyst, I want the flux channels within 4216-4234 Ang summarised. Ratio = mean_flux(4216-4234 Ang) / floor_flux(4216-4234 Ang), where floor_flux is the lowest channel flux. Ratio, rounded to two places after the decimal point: 1.08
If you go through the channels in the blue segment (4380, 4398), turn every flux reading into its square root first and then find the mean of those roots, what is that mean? 3.49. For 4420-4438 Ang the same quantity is 3.49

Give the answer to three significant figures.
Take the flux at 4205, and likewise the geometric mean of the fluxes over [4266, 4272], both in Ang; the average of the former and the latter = 12.3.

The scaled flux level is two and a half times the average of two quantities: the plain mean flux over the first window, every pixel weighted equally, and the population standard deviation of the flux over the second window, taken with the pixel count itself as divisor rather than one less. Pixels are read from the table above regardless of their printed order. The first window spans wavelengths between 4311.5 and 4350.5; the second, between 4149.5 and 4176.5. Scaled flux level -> 14.1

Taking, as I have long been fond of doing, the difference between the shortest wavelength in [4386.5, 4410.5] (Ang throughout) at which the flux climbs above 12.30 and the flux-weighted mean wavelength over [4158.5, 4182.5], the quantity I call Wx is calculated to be 220.6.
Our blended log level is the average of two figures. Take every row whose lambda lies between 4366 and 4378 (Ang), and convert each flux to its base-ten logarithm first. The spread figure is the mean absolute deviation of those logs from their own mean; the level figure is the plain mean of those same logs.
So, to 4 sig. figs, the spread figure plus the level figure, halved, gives 0.5416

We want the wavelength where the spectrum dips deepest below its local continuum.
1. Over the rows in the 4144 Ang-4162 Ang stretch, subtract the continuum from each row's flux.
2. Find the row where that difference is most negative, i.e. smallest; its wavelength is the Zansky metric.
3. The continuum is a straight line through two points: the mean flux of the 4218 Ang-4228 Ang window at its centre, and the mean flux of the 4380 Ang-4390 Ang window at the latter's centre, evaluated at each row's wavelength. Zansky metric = 4148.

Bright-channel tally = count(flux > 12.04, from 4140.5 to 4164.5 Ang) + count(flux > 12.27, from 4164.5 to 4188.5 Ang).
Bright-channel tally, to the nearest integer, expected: 13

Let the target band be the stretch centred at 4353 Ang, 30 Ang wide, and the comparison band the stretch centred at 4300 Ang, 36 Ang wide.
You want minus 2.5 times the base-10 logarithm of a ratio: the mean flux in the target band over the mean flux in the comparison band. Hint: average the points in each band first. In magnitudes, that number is 0.10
